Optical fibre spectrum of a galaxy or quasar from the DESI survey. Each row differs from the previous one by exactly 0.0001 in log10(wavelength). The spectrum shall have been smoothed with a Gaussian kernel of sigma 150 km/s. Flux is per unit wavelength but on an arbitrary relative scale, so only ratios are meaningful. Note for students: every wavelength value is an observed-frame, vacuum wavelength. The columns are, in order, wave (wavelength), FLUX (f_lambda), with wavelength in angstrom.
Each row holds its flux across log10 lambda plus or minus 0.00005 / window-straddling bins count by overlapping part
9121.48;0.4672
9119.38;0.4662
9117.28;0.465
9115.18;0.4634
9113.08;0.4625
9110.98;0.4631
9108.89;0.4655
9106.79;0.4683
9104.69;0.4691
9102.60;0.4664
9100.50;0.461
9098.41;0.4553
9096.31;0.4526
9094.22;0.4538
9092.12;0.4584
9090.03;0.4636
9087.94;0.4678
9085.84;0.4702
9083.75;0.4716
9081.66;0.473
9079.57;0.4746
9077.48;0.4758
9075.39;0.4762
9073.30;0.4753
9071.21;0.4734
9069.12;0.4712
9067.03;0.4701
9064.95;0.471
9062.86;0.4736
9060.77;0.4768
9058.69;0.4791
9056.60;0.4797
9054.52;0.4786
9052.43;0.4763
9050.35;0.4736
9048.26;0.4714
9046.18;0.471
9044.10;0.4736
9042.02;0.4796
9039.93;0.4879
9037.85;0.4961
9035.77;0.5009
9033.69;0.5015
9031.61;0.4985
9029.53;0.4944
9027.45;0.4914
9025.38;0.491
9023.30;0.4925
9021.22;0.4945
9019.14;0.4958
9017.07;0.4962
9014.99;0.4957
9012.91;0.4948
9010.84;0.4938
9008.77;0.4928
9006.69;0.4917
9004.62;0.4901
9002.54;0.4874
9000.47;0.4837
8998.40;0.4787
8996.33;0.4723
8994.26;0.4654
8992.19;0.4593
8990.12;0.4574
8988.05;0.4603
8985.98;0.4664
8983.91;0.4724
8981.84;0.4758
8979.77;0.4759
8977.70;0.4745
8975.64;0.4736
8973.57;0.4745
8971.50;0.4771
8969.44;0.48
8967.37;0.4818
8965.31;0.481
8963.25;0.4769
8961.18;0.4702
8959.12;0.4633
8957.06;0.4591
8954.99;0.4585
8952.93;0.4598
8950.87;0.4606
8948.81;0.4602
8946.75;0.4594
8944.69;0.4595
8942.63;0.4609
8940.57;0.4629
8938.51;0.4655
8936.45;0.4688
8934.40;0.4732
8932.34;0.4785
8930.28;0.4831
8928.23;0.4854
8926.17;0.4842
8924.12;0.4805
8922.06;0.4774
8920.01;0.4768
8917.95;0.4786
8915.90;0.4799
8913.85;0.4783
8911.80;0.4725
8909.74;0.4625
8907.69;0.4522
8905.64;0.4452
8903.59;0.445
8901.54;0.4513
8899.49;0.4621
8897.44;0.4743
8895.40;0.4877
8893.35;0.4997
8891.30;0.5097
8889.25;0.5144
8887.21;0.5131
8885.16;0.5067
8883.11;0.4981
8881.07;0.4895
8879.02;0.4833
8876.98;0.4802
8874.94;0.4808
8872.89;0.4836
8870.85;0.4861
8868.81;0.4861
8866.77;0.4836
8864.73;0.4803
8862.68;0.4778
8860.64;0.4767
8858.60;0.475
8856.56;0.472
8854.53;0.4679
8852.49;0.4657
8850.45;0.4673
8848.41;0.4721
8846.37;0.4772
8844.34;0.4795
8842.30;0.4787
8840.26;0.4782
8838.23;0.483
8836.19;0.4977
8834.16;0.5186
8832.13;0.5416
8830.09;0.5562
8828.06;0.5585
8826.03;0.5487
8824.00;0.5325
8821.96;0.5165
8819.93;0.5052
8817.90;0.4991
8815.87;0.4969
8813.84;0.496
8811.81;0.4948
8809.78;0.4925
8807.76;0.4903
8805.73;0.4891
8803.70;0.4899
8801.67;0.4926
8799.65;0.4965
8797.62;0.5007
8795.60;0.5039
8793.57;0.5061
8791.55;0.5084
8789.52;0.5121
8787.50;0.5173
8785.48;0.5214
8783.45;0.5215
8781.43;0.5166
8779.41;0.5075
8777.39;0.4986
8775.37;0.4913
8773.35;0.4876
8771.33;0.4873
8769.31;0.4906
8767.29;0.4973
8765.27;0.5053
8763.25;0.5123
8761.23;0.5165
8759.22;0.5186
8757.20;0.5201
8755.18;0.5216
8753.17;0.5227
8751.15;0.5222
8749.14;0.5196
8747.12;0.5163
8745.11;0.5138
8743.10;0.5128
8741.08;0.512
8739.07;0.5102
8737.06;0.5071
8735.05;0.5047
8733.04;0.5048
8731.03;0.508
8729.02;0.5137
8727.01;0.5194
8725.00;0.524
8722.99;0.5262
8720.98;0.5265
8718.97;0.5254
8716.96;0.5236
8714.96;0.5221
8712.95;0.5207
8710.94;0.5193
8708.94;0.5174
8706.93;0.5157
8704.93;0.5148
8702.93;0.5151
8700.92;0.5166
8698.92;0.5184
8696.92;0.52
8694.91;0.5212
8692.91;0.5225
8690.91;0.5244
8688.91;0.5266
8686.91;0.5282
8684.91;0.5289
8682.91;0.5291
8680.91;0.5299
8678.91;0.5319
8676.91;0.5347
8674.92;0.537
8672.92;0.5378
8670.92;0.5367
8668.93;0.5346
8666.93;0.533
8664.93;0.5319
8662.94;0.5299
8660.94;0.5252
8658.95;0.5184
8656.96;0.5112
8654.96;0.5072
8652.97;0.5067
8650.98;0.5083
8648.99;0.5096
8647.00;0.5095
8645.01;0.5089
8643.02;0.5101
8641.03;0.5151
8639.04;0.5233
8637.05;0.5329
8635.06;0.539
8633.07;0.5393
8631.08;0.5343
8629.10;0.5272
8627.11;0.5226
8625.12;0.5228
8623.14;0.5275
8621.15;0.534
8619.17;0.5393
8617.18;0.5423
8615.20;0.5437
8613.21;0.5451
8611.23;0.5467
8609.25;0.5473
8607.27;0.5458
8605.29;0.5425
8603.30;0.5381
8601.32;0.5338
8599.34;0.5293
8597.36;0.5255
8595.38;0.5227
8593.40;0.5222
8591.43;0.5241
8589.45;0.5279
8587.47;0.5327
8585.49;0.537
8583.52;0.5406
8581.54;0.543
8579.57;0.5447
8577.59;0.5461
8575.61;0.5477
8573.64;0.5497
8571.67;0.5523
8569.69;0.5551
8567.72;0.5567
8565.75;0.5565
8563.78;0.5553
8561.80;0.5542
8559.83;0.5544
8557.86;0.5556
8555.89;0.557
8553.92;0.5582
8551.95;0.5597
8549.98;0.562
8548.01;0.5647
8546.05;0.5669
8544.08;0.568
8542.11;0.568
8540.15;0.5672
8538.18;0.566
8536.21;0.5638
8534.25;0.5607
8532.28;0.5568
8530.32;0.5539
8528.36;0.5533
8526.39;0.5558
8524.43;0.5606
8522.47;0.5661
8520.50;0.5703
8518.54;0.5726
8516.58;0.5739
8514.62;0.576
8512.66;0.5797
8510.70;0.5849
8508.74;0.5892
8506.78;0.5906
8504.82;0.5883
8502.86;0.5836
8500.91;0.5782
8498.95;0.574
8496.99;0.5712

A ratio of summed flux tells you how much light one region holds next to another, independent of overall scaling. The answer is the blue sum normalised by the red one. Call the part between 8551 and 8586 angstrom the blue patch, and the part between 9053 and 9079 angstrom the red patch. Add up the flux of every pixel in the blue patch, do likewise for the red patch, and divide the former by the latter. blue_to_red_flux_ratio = 1.7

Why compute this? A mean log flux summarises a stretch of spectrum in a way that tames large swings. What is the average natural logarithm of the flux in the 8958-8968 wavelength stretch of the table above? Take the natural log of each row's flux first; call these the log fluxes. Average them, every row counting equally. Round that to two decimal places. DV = -0.75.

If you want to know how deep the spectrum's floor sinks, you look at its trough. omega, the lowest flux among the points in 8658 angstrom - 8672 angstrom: 0.5184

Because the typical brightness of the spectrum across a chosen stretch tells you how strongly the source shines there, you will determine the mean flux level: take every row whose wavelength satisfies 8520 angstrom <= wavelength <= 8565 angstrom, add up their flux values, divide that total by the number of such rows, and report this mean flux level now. 0.56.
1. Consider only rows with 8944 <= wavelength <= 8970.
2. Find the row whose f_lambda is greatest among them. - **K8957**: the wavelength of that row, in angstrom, 8967.37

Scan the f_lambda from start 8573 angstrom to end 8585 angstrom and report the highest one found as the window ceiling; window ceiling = 0.5497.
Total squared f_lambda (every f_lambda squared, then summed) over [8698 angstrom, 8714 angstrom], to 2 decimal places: 2.14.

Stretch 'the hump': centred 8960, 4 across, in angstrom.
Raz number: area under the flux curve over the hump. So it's 1.9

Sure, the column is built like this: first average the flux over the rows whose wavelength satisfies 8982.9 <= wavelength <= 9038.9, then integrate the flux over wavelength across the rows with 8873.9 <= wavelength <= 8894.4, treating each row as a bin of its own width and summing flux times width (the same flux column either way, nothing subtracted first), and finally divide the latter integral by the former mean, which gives 21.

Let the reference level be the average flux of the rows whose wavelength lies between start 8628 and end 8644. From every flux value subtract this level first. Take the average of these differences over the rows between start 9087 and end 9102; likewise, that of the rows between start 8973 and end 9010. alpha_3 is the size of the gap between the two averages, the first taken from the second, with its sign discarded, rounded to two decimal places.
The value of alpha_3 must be 0.02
